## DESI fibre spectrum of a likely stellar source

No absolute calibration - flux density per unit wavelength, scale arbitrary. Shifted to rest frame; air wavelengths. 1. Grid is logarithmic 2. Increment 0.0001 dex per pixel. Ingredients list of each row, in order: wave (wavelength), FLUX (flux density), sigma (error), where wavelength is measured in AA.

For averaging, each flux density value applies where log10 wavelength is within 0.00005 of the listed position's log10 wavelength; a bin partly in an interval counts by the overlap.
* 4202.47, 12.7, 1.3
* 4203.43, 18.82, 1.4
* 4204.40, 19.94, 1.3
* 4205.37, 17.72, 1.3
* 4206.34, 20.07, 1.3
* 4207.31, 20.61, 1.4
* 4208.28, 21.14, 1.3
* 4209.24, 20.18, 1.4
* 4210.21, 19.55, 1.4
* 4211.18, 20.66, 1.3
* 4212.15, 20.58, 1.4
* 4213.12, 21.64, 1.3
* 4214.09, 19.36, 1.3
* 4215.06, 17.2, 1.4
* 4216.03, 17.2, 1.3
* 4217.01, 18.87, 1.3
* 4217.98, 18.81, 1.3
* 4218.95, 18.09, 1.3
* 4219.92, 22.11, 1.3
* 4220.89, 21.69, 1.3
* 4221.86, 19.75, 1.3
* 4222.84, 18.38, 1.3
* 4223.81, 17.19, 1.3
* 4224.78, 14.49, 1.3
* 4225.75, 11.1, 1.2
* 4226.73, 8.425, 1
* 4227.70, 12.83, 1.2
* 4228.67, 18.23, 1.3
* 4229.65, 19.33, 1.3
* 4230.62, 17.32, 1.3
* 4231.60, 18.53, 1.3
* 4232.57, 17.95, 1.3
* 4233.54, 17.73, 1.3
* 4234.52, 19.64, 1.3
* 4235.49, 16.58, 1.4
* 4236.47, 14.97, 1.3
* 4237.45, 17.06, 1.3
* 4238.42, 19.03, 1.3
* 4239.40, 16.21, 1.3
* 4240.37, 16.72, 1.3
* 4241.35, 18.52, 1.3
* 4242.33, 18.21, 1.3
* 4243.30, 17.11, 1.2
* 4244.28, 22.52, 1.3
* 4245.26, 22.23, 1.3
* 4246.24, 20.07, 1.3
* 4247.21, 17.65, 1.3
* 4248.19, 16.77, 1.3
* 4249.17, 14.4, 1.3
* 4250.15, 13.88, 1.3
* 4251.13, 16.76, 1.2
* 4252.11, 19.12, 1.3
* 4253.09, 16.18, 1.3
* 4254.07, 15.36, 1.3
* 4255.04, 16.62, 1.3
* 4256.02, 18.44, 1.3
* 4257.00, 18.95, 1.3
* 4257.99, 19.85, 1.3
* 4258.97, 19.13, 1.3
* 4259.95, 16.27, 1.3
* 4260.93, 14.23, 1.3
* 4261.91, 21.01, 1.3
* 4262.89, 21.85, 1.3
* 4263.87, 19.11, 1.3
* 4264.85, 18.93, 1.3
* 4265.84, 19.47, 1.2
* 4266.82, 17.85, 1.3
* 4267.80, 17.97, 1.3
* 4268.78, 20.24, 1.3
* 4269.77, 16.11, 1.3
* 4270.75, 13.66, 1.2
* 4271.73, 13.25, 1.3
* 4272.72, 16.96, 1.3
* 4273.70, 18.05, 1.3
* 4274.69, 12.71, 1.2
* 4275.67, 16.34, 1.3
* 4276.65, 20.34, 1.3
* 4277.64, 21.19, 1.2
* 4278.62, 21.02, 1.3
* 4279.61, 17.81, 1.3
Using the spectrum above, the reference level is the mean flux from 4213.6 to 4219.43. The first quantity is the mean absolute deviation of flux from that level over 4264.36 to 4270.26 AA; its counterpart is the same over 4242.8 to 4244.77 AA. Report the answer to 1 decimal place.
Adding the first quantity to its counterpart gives 3.8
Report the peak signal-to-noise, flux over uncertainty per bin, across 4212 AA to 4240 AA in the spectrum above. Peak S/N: 17.0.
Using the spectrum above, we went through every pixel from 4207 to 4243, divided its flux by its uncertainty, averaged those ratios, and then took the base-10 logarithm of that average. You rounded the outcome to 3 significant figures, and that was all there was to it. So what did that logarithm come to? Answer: 1.14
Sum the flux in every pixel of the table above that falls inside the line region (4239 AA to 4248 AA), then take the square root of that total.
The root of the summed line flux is 13.0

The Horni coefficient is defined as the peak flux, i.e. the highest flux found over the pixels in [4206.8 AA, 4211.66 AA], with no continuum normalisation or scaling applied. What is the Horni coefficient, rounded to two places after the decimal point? 21.14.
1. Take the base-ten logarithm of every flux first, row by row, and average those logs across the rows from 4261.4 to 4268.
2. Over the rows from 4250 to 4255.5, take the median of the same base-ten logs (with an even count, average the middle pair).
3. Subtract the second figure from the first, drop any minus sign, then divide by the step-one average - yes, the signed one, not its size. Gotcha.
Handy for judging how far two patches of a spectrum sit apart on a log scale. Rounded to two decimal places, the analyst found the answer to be 0.06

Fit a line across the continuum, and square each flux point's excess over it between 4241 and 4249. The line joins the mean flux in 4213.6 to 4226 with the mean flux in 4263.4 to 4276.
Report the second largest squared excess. 22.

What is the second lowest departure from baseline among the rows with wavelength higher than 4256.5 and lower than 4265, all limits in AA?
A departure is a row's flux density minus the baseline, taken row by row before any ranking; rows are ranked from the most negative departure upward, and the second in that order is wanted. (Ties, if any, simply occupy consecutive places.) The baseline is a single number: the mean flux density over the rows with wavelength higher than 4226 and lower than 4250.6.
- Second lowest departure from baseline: -1.0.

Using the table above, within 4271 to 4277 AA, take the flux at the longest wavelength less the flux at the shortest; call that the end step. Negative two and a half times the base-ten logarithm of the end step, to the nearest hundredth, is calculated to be -2.13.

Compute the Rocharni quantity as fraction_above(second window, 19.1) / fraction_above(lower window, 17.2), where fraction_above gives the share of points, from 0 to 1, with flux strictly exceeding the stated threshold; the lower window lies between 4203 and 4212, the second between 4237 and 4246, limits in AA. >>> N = 0.2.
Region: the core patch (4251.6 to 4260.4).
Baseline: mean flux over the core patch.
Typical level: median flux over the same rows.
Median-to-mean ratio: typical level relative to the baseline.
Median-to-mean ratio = 1.038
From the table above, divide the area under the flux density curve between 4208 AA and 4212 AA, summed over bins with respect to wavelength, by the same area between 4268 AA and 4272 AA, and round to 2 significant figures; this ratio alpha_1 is 1.3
